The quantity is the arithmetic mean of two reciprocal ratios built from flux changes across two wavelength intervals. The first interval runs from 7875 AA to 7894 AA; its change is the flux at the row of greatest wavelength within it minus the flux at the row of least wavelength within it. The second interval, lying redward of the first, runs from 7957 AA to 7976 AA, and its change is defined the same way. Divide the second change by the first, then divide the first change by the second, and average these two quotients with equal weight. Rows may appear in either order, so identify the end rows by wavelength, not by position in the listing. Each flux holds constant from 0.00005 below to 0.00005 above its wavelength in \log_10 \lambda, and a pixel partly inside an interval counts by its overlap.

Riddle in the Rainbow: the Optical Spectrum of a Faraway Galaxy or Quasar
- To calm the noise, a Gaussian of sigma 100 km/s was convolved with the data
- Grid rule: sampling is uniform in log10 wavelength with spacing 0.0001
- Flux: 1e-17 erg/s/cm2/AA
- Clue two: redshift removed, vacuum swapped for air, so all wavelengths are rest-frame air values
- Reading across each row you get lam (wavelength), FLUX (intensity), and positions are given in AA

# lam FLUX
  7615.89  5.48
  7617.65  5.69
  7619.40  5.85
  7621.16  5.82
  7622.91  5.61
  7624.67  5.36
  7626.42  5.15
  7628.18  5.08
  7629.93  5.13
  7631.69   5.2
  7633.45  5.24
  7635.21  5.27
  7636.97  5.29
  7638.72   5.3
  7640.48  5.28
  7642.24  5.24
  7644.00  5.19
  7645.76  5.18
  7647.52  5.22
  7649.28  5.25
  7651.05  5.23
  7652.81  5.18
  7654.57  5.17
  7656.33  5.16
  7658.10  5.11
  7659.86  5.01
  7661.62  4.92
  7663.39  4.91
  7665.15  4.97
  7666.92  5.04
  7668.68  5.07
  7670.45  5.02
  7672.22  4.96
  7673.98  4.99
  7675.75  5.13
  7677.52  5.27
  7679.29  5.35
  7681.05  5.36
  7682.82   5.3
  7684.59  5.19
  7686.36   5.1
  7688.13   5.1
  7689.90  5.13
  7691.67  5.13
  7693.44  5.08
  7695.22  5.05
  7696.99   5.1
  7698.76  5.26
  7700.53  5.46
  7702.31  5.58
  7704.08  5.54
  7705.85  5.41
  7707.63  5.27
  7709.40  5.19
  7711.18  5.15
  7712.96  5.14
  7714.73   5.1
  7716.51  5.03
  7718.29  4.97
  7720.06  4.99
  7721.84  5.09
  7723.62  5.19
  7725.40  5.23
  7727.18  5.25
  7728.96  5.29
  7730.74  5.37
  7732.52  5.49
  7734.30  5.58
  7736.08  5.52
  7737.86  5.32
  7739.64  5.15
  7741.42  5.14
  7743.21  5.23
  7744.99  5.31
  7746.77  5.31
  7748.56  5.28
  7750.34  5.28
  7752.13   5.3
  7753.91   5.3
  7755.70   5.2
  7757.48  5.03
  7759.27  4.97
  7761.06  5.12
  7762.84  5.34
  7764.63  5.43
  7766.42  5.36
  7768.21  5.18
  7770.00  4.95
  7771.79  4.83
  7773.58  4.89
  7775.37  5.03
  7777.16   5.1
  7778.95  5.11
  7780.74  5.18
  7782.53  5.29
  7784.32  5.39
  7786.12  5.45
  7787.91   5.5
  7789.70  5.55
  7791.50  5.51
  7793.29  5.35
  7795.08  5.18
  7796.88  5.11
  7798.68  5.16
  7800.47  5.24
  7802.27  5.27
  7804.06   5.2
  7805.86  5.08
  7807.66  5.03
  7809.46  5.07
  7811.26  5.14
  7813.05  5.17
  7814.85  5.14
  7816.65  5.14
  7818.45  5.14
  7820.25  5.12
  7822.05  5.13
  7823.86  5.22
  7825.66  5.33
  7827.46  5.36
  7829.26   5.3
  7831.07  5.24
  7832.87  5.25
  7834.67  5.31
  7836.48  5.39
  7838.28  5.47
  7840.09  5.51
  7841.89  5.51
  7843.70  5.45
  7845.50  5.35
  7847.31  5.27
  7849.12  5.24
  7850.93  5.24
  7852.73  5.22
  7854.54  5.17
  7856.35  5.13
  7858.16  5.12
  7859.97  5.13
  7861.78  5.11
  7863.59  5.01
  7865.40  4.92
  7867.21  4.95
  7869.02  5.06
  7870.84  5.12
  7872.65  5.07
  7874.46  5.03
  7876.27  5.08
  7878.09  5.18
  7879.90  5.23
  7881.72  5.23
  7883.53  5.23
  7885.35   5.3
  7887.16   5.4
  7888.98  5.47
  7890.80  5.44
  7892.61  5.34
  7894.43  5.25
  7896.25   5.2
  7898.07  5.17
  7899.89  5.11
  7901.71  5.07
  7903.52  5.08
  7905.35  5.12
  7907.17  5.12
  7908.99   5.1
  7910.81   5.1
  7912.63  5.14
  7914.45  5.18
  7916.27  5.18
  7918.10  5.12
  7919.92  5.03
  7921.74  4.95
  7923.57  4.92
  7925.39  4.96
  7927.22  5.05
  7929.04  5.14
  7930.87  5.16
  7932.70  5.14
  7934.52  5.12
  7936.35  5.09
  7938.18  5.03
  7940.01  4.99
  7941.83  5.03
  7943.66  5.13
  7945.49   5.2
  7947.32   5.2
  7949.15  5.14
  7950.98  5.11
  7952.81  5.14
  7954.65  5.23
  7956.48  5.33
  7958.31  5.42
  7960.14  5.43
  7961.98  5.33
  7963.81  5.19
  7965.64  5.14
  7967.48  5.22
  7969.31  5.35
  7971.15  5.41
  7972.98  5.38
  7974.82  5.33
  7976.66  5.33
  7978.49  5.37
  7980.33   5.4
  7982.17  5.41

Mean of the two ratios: -1.6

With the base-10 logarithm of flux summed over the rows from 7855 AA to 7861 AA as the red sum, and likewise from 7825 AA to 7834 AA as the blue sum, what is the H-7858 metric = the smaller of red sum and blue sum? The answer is 2.1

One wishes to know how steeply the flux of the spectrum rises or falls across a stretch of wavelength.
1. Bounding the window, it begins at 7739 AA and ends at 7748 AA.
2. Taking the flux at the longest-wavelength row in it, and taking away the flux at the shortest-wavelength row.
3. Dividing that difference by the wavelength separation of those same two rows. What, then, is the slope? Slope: 0.022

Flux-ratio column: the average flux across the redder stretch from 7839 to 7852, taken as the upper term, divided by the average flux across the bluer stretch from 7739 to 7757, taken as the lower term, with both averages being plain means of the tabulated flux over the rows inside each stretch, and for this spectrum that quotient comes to 1.02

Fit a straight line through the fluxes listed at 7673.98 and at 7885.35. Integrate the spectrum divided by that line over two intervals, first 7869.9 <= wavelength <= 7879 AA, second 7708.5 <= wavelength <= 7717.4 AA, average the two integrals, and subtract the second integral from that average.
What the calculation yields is -0.13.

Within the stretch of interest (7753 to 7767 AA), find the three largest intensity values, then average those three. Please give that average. 5.4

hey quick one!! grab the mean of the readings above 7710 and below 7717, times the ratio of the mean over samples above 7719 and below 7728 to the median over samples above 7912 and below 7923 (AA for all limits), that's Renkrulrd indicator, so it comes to 5.12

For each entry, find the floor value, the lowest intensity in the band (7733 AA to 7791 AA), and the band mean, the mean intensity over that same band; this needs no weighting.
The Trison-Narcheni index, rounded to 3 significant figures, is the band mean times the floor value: 25.3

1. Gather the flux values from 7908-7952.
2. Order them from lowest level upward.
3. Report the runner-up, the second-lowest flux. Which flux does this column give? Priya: 4.95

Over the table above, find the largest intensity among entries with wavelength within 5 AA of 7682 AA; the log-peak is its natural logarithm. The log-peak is 1.68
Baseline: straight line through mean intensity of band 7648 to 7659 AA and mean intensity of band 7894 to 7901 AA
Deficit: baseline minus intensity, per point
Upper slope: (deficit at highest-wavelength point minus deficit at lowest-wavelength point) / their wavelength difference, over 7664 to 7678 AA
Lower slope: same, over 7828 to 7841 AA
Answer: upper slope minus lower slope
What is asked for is 0.00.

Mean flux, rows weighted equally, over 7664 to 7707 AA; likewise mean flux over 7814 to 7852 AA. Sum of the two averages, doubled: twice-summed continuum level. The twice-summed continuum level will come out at 21.0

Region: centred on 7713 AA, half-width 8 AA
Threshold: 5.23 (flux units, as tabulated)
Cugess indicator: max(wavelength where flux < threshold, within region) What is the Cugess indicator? 7720.06 AA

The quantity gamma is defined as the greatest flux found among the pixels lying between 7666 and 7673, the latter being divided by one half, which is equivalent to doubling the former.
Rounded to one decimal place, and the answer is 10.1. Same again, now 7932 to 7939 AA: 10.3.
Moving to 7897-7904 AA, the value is 10.3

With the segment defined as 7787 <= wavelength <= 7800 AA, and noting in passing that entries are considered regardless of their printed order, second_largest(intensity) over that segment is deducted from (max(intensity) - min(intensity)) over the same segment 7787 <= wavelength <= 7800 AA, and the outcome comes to -5.07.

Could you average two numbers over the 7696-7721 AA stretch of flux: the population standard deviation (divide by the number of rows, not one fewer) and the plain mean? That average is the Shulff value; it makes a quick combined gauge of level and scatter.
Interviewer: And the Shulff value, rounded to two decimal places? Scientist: 2.71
